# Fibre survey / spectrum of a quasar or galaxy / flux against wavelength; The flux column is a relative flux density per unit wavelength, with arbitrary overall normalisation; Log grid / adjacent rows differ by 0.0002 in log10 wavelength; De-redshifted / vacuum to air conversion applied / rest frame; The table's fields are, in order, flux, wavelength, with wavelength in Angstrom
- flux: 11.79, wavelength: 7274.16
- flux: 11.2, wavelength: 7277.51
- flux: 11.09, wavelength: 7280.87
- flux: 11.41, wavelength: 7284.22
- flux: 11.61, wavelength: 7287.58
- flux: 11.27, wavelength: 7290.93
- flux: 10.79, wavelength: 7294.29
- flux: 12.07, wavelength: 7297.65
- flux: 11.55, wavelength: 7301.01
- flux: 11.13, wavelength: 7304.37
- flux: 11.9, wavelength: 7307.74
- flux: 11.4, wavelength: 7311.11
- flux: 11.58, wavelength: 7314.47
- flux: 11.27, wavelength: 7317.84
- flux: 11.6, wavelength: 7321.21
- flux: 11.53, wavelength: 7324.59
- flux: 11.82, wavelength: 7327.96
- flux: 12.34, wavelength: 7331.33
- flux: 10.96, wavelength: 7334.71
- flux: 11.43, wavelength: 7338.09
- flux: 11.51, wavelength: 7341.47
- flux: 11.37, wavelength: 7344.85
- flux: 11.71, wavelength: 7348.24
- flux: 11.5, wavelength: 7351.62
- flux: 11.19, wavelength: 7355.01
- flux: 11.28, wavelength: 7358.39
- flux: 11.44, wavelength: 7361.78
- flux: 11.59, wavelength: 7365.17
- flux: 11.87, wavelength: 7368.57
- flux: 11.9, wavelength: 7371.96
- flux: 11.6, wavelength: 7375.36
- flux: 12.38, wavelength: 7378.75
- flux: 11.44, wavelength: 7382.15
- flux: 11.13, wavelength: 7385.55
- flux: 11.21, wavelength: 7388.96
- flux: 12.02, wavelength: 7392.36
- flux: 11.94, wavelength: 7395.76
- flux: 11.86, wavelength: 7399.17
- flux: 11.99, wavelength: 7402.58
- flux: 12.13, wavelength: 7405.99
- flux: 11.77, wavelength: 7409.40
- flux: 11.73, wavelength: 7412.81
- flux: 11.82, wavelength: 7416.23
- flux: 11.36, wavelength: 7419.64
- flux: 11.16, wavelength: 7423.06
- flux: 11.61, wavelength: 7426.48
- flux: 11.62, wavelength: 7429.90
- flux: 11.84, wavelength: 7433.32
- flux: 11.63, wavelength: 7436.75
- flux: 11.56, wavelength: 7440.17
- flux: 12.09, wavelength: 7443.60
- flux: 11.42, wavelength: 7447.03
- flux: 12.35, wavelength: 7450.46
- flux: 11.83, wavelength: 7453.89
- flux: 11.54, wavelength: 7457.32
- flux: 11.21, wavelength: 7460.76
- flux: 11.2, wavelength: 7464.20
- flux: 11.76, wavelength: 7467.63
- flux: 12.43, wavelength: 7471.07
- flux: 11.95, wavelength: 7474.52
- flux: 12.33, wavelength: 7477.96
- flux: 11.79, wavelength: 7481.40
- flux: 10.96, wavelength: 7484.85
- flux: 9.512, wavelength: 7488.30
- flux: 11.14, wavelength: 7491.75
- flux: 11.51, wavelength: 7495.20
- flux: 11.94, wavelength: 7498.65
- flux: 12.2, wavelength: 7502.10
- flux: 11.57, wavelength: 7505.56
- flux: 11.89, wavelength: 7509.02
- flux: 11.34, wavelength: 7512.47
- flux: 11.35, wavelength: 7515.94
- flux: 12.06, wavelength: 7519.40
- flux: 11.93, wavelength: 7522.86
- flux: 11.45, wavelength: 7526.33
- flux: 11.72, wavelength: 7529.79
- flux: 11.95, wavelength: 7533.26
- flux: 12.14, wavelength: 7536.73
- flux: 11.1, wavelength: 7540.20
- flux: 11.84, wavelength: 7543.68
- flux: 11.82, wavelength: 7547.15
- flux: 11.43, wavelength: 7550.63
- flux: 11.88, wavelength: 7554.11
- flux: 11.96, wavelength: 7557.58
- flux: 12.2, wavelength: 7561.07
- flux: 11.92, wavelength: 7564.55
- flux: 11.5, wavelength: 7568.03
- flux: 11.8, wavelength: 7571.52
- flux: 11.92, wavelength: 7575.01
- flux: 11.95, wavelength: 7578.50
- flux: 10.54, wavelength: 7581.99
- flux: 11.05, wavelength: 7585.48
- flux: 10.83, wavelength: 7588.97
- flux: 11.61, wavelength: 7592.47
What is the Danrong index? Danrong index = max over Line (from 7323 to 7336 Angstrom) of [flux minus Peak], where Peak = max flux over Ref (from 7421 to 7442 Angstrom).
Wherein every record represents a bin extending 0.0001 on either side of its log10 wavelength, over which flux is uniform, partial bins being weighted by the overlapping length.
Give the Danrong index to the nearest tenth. 0.5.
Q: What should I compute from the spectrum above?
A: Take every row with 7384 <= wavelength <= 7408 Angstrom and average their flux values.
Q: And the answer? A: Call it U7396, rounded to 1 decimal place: 11.8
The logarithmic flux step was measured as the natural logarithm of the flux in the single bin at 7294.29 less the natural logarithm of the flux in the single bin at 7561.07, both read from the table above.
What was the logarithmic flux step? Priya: -0.12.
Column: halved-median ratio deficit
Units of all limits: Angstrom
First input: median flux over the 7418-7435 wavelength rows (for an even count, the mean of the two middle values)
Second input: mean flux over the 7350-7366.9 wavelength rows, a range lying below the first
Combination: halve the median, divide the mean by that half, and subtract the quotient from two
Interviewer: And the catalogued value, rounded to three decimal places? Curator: 0.036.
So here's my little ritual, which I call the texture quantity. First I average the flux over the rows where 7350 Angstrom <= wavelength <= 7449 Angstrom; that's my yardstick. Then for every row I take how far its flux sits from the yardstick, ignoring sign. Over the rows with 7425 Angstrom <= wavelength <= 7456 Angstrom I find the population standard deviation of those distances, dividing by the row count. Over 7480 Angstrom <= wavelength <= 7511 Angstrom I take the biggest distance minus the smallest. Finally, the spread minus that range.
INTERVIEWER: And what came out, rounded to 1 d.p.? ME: -1.9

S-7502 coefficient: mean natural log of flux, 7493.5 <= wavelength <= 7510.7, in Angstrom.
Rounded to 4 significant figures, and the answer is 2.470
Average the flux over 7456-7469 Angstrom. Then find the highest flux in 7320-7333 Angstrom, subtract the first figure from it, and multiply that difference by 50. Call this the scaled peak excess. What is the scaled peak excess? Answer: 46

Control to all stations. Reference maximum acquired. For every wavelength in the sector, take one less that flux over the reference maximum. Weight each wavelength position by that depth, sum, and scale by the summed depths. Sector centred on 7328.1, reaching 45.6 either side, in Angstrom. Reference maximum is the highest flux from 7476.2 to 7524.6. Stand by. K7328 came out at 7326.4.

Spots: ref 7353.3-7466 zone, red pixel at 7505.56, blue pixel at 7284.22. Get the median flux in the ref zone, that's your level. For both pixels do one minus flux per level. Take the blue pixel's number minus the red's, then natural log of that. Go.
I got -4.3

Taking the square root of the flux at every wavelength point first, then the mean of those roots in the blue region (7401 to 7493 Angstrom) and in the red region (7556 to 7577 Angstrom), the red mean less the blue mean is 0.04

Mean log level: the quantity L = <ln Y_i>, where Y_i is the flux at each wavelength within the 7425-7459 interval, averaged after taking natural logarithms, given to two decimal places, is 2.46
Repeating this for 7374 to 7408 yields 2.47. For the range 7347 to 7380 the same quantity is 2.45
